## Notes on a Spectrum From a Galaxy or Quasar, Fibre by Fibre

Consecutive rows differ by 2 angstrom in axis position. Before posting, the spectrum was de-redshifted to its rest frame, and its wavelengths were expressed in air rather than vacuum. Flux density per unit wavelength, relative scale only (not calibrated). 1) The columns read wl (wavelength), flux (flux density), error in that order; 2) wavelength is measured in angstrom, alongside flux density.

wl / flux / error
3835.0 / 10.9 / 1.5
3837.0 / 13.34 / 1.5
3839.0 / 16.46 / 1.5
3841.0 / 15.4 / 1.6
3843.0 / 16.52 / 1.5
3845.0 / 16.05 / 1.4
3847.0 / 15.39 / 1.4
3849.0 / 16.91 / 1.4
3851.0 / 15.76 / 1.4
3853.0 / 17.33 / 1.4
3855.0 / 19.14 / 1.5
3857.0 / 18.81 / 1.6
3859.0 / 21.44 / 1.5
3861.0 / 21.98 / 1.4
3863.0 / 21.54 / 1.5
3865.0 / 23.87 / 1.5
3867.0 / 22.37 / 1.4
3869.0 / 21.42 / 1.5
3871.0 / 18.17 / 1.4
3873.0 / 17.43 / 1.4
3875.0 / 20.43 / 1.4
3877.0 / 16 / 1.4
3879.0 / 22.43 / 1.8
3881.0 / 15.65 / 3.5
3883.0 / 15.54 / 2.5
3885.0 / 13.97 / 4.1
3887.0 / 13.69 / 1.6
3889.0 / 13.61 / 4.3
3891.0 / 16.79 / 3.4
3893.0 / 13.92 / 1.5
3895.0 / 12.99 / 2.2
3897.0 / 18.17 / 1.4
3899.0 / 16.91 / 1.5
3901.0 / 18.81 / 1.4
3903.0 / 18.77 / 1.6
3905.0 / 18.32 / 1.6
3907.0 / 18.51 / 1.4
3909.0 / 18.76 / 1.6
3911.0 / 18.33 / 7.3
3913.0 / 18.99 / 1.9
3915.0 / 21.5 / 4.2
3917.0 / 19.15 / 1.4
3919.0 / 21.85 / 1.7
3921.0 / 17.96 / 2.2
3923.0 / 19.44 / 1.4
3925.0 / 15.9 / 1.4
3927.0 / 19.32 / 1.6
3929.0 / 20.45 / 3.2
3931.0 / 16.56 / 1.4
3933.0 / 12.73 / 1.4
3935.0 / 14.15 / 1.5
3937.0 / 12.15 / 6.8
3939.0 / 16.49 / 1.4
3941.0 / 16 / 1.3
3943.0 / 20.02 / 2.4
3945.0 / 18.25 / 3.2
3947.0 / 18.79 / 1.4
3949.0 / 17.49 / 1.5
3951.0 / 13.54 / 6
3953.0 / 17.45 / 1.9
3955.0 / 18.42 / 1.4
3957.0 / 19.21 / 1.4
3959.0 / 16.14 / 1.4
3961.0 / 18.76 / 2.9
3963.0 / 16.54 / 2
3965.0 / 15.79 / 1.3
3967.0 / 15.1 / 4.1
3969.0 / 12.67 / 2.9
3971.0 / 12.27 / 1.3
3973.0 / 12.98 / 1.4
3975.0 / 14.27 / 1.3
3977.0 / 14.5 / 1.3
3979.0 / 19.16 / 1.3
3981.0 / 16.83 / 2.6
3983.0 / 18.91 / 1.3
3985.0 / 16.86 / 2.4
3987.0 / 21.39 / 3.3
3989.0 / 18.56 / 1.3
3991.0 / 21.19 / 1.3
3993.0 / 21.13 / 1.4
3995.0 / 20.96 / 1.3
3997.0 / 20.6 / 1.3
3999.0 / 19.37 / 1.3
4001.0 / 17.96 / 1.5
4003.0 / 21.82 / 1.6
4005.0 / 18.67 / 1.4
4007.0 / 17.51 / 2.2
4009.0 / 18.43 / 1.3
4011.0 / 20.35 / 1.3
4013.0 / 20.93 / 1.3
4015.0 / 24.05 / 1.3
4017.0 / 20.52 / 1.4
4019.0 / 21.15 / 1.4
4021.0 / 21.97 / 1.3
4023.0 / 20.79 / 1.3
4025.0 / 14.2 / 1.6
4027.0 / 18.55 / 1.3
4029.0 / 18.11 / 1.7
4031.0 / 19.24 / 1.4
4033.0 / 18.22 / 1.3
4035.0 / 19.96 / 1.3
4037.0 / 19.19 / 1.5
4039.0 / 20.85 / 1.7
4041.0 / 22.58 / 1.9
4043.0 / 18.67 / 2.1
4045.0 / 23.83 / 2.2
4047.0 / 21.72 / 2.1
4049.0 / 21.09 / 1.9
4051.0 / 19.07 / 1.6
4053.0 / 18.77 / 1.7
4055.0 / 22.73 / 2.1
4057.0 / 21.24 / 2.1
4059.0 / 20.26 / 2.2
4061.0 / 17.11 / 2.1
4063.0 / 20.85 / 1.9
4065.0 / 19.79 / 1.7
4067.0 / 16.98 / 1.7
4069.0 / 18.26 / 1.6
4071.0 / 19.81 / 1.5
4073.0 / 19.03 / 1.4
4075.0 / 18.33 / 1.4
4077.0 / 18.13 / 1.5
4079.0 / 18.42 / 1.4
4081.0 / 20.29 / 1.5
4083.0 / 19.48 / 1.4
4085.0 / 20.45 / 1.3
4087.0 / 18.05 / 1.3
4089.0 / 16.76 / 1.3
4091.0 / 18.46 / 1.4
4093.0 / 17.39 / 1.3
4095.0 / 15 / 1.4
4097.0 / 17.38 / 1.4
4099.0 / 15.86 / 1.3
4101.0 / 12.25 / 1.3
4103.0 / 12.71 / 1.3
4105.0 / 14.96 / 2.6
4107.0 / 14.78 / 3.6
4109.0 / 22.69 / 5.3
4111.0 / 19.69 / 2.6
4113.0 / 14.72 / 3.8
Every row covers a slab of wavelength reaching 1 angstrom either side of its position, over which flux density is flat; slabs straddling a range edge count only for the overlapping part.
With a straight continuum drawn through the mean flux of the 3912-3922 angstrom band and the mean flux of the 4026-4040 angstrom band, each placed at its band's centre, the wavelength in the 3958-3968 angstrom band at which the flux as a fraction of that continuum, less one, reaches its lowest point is 3967.0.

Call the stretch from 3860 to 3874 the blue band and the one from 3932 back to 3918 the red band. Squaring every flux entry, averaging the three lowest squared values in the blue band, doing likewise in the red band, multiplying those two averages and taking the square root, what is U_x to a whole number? 321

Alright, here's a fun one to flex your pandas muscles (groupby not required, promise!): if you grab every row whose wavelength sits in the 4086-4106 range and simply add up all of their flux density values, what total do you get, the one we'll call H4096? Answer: 159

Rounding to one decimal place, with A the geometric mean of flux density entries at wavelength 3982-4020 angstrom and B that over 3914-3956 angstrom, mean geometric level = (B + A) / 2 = 18.6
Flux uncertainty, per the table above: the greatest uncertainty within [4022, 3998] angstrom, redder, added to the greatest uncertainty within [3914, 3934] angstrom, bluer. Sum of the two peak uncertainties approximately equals 6.4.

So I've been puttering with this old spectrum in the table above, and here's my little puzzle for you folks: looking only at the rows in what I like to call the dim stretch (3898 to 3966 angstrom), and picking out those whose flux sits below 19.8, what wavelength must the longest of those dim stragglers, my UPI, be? 3965.0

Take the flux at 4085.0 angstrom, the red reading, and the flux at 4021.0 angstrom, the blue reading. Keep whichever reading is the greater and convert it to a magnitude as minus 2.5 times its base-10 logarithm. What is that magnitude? -3.35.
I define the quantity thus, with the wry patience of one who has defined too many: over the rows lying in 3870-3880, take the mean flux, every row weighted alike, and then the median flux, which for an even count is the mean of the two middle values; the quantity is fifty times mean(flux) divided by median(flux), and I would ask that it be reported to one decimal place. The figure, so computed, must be 52.0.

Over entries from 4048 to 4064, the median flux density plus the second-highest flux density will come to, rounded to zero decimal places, 42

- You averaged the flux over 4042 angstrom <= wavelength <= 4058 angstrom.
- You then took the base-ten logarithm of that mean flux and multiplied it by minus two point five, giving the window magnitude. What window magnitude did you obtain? -3.30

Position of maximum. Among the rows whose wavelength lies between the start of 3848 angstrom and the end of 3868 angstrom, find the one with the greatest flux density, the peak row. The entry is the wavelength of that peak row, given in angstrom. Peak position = 3865.0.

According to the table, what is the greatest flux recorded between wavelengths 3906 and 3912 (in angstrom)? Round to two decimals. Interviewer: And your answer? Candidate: 18.76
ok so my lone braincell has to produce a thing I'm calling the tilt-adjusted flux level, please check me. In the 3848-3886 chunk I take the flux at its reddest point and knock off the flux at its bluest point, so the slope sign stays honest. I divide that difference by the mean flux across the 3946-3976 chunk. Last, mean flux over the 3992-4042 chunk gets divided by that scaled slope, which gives -108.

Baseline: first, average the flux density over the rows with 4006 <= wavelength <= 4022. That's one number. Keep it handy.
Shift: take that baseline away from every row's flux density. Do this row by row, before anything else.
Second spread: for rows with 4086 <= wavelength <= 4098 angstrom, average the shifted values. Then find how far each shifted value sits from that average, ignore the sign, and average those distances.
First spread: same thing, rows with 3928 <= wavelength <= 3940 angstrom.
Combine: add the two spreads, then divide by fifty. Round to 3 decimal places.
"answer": 0.065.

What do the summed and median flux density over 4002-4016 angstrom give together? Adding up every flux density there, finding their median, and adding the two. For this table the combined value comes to 162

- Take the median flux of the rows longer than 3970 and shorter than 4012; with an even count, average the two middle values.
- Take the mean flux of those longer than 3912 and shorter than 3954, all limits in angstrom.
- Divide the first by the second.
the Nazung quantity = 1.06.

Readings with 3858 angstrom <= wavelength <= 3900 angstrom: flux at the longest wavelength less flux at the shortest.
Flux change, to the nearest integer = -5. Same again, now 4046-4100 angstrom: -6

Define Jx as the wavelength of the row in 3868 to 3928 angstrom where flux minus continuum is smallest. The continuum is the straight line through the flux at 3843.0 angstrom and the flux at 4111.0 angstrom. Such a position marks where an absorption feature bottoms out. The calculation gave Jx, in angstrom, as 3895.0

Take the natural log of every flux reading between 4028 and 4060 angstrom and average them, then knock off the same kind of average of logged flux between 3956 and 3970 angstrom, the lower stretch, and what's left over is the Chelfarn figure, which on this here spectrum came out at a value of 0.23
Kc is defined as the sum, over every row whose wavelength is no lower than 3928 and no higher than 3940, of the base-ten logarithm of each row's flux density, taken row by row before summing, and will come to 7.09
